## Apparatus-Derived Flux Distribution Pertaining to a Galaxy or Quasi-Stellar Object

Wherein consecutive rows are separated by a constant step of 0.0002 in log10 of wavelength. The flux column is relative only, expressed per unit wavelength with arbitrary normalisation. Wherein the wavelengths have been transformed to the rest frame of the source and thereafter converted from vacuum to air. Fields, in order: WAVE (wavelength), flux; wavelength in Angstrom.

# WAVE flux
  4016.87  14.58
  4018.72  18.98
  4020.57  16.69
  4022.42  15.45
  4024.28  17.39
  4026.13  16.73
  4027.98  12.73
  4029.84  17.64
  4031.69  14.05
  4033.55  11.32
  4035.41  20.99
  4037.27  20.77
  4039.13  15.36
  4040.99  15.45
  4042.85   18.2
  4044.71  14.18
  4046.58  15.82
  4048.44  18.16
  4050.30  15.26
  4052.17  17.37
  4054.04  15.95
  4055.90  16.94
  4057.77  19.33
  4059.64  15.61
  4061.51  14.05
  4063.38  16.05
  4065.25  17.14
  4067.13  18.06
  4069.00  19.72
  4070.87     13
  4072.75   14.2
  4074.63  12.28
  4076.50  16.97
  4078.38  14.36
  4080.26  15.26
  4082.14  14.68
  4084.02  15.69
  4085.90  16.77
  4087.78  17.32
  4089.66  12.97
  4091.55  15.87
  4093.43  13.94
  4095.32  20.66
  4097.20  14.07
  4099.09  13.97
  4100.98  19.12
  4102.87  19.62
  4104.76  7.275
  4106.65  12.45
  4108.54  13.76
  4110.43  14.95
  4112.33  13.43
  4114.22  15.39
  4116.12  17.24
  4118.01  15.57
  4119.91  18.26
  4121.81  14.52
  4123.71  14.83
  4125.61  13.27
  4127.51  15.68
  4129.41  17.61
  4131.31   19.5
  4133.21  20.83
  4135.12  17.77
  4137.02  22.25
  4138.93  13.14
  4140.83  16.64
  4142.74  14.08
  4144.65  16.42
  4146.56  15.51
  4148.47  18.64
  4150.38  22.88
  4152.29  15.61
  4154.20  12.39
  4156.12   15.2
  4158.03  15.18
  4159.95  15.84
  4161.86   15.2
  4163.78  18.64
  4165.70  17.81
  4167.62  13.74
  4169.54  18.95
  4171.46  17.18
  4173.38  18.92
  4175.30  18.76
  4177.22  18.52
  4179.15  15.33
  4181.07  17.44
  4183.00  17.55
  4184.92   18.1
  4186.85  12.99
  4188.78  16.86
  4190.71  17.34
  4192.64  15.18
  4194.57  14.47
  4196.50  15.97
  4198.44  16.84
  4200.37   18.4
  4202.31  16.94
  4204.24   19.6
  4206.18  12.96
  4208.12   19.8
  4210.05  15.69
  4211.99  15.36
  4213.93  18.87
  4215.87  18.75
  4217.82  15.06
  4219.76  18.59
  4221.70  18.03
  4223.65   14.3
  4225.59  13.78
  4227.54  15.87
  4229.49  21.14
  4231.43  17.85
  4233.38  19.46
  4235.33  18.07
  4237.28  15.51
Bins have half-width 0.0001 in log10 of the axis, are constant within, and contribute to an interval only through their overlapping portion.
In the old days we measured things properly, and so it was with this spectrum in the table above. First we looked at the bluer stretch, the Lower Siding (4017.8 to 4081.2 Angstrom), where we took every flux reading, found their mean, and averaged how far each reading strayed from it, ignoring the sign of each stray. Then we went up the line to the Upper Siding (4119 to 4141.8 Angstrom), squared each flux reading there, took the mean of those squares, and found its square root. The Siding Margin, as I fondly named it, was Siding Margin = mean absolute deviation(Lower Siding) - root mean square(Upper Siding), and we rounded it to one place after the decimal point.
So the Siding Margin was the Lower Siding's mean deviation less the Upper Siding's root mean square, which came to -15.4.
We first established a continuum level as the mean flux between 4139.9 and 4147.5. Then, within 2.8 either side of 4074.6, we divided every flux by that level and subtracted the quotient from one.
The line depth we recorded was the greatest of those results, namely 0.22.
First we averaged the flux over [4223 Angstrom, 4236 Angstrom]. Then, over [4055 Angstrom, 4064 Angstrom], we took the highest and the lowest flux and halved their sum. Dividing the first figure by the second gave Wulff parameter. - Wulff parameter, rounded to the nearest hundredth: 1.03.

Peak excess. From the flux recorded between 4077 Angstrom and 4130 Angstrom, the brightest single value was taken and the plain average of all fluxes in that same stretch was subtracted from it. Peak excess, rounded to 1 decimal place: 5.4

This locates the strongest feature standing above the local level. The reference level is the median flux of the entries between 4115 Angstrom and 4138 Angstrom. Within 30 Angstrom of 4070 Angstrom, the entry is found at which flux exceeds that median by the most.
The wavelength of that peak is 4095.32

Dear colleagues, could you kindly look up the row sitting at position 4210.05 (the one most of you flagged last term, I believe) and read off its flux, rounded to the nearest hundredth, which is 15.69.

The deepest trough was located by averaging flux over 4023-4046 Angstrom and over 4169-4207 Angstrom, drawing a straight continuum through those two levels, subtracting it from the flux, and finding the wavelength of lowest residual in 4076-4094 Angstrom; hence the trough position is 4089.66 Angstrom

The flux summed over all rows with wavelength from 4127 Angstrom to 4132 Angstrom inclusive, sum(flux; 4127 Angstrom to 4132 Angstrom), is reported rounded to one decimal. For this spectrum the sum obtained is 52.8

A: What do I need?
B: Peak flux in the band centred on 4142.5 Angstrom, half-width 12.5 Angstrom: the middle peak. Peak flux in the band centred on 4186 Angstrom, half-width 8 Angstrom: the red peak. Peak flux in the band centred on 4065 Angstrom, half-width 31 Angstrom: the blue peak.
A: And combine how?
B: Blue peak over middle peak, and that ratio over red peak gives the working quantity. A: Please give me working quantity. 0.0507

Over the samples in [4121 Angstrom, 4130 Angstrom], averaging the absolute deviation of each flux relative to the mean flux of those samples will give 1.2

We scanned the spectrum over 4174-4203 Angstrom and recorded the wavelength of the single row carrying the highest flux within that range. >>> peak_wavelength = 4175.30 Angstrom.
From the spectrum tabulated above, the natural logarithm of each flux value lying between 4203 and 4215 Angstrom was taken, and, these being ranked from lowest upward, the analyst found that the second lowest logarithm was 2.73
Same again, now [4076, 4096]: 2.63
